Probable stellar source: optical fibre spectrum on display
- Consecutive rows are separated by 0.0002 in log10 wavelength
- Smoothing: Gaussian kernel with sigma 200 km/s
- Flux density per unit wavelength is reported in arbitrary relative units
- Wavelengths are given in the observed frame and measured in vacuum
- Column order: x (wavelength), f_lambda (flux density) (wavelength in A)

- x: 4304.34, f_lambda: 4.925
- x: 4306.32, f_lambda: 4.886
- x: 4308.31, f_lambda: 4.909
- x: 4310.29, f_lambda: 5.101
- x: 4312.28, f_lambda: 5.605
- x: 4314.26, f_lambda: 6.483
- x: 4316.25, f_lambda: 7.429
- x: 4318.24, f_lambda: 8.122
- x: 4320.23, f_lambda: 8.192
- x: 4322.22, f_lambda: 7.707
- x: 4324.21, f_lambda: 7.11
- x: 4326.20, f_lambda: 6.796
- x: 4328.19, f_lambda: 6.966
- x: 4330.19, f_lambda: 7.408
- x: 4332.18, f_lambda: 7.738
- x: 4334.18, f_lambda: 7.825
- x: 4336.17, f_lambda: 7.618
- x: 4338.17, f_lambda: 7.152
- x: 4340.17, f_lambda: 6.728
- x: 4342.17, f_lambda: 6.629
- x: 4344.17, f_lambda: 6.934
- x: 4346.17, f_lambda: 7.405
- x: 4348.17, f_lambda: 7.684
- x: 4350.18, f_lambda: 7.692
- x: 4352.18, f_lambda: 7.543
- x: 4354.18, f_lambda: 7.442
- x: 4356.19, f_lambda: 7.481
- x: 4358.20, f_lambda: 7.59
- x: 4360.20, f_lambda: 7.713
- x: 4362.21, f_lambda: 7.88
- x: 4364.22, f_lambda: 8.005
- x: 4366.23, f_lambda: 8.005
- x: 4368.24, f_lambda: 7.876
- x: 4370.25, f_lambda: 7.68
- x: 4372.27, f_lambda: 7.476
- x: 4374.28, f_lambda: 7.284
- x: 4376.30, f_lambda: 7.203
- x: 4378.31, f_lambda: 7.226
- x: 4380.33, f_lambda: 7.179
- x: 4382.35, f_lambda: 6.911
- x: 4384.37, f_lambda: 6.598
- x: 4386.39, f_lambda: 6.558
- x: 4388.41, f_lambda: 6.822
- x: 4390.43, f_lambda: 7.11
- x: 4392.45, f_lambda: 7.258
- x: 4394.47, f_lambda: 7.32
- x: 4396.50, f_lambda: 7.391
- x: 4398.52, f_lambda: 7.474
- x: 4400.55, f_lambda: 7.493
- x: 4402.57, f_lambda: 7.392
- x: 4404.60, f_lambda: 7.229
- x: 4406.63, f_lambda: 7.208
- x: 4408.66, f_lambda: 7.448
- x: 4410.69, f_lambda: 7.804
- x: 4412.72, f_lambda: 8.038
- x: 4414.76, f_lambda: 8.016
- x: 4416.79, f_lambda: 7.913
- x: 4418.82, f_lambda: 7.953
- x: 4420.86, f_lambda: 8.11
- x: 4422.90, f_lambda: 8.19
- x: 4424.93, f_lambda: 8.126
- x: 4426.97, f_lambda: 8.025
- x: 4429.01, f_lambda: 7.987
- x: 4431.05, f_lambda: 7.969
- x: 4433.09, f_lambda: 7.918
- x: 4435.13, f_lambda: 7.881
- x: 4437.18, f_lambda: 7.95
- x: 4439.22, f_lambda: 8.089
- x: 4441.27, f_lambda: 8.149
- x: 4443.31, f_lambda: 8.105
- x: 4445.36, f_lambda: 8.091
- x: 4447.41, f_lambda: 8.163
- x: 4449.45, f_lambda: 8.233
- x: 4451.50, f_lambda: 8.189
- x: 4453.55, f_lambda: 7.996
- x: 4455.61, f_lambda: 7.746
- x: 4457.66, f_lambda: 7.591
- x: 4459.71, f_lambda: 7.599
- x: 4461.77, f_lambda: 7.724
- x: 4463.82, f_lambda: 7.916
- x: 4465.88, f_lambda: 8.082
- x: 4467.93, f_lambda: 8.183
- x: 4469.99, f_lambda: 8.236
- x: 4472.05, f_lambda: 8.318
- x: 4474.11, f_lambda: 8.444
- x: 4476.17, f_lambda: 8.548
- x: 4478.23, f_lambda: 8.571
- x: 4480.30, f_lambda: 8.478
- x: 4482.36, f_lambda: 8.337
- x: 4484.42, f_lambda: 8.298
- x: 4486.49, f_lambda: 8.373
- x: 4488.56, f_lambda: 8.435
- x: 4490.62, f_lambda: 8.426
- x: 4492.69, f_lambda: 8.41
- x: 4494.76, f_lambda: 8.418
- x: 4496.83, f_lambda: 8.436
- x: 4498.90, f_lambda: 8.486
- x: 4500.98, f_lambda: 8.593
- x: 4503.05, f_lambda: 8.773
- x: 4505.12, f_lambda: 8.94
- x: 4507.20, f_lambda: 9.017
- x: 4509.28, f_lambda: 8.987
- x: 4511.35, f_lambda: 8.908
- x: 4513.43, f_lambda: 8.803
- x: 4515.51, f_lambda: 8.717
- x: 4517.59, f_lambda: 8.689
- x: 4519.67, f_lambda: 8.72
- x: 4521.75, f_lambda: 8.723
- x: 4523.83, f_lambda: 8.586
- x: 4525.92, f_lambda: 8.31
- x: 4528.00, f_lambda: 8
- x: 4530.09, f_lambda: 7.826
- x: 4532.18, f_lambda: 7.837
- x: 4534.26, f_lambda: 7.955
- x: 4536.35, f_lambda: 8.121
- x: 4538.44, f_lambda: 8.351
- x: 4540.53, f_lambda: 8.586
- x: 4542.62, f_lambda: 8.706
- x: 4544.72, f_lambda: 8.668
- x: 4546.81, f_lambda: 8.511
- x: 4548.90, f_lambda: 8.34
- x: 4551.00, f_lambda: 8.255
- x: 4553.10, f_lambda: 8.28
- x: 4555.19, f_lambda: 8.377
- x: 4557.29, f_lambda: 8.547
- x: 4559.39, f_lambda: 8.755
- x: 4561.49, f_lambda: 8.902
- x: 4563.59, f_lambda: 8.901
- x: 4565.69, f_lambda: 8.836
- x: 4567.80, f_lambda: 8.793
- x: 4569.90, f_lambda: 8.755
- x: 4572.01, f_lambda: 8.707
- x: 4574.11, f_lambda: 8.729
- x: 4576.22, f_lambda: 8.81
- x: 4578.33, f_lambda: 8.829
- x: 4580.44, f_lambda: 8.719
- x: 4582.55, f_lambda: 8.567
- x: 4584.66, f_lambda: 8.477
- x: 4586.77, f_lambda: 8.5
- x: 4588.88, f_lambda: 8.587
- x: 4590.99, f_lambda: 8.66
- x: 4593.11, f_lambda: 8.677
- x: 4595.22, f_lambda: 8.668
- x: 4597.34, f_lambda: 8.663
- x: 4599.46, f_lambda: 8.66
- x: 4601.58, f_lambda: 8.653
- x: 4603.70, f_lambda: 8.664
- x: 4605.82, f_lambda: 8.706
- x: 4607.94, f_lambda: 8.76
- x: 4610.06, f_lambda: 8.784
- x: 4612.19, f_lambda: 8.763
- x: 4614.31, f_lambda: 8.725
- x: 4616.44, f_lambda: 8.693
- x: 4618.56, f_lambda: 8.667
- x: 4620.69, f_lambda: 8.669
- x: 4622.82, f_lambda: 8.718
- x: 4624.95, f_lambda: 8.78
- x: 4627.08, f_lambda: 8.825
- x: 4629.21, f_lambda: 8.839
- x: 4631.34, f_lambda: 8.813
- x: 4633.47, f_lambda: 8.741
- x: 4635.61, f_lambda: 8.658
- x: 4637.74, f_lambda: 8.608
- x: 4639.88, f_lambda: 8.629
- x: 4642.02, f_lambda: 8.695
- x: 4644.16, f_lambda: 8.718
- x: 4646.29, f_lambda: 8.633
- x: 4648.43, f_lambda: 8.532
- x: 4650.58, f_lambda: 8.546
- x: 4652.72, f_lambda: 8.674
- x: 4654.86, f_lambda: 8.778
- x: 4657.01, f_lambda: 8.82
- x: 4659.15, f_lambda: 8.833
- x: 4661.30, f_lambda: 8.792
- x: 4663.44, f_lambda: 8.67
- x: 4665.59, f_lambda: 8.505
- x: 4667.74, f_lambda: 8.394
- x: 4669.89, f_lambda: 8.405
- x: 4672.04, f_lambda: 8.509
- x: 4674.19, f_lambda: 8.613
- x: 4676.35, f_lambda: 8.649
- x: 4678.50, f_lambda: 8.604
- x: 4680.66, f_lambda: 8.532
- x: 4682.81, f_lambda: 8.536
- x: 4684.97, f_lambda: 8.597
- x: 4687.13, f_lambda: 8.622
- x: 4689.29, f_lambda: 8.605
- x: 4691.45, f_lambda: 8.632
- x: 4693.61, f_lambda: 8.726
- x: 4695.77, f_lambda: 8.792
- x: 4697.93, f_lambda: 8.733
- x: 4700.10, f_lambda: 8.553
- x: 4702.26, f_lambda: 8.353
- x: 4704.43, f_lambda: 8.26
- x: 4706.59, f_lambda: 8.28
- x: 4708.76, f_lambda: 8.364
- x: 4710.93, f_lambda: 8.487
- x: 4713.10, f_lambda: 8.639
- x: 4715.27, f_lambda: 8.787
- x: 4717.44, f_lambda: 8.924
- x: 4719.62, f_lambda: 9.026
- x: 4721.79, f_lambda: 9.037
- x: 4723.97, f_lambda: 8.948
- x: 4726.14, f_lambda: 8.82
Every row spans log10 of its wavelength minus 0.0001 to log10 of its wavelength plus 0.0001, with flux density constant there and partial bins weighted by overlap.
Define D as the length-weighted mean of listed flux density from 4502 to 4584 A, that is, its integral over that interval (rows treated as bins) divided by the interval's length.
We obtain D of 8.59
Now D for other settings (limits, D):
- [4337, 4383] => 7.43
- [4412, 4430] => 8.04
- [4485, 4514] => 8.63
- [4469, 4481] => 8.43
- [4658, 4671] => 8.61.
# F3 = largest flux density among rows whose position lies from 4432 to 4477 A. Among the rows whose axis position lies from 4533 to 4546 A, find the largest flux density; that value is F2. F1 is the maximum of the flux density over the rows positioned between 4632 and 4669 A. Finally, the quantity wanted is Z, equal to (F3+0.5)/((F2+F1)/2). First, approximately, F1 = 8.833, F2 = 8.706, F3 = 8.548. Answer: 1.03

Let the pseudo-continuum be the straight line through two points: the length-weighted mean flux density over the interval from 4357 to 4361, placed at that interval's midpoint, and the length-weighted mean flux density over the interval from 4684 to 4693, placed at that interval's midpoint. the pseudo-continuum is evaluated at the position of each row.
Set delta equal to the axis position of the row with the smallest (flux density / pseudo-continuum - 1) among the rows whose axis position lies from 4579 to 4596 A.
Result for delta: 4584.66 A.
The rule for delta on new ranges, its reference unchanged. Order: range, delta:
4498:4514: 4498.90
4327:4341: 4340.17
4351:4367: 4354.18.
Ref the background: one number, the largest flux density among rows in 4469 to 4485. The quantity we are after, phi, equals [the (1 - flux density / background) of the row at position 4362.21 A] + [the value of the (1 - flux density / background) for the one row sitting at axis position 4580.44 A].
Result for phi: 0.063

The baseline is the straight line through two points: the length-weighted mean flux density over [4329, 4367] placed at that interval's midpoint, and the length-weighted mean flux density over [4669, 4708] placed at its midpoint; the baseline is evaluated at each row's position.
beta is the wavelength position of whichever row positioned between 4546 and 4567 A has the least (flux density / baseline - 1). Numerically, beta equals 4551.00 A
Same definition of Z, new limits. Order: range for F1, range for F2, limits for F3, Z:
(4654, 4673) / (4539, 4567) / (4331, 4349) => 0.94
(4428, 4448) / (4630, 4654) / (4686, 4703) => 1.09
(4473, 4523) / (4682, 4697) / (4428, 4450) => 0.98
